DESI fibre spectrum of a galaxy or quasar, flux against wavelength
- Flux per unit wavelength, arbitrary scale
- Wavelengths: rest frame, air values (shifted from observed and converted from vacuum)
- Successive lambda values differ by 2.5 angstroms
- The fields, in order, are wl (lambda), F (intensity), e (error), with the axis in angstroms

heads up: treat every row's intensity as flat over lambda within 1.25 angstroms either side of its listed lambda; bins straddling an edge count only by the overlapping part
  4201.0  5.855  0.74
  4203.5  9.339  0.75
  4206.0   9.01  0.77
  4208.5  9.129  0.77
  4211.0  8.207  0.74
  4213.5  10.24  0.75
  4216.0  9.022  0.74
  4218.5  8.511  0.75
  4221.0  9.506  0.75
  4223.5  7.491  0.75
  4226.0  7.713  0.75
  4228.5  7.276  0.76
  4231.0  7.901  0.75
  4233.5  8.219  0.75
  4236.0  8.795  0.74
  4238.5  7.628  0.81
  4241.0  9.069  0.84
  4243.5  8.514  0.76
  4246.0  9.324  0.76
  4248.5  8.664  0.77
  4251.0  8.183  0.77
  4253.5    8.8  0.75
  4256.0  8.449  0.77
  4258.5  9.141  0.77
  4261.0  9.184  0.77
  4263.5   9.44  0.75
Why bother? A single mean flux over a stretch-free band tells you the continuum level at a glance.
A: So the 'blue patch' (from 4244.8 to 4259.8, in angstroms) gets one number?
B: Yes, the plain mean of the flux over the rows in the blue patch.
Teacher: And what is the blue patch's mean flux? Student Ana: 8.76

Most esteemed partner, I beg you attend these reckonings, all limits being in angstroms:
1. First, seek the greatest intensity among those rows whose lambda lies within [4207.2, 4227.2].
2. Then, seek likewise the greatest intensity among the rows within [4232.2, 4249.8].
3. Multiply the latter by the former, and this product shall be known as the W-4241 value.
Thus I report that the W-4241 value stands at 95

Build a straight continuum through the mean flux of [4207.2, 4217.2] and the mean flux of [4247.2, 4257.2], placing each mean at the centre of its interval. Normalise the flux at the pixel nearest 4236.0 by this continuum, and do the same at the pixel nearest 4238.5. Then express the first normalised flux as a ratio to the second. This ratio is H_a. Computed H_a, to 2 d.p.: 1.15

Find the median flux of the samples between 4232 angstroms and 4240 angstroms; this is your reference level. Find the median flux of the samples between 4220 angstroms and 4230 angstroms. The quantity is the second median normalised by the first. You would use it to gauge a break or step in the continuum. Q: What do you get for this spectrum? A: 0.92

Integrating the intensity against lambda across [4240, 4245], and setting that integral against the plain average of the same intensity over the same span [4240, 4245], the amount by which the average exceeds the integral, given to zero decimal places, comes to -35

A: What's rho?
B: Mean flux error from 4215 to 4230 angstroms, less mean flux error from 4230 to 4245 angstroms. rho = -0.025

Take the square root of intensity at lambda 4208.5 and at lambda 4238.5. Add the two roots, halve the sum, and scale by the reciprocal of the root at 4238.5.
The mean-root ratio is 1.05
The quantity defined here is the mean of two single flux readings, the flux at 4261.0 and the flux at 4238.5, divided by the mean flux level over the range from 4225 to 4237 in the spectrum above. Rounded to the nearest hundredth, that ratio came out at 1.05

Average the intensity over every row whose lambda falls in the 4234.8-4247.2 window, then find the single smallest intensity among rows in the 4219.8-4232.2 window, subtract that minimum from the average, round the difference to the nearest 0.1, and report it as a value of 1.4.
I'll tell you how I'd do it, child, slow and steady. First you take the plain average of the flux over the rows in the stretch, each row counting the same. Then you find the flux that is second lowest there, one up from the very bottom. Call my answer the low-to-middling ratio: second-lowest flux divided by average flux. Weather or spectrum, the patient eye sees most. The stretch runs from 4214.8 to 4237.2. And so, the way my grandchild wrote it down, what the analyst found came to 0.906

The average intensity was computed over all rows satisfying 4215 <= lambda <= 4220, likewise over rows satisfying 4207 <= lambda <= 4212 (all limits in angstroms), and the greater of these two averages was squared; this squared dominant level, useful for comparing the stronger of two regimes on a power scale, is 77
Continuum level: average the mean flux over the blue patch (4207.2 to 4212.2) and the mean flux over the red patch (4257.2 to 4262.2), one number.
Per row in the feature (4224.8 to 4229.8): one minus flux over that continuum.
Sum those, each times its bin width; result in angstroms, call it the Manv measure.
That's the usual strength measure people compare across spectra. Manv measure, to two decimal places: 0.80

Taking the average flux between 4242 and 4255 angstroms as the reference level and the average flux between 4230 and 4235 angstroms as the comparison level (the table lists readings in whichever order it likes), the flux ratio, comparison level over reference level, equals 0.93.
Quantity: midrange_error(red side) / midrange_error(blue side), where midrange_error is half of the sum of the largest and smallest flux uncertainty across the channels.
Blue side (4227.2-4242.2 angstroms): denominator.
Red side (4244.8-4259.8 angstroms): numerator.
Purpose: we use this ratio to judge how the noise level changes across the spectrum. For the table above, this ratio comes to 0.962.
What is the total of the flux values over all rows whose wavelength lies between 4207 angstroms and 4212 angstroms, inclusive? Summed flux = 17.3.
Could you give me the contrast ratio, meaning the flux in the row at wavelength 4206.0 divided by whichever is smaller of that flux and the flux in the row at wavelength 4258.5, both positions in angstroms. 1.00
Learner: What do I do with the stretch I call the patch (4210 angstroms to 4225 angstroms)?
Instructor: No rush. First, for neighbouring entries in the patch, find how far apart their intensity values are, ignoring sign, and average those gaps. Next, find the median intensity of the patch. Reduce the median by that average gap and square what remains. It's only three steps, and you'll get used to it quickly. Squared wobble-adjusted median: 55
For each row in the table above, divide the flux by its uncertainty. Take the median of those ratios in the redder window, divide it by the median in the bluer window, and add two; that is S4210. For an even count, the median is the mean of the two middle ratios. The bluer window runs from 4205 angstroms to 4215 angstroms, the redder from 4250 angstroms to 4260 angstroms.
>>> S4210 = 2.96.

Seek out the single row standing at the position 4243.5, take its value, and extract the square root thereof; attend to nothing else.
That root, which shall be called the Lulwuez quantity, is 2.92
